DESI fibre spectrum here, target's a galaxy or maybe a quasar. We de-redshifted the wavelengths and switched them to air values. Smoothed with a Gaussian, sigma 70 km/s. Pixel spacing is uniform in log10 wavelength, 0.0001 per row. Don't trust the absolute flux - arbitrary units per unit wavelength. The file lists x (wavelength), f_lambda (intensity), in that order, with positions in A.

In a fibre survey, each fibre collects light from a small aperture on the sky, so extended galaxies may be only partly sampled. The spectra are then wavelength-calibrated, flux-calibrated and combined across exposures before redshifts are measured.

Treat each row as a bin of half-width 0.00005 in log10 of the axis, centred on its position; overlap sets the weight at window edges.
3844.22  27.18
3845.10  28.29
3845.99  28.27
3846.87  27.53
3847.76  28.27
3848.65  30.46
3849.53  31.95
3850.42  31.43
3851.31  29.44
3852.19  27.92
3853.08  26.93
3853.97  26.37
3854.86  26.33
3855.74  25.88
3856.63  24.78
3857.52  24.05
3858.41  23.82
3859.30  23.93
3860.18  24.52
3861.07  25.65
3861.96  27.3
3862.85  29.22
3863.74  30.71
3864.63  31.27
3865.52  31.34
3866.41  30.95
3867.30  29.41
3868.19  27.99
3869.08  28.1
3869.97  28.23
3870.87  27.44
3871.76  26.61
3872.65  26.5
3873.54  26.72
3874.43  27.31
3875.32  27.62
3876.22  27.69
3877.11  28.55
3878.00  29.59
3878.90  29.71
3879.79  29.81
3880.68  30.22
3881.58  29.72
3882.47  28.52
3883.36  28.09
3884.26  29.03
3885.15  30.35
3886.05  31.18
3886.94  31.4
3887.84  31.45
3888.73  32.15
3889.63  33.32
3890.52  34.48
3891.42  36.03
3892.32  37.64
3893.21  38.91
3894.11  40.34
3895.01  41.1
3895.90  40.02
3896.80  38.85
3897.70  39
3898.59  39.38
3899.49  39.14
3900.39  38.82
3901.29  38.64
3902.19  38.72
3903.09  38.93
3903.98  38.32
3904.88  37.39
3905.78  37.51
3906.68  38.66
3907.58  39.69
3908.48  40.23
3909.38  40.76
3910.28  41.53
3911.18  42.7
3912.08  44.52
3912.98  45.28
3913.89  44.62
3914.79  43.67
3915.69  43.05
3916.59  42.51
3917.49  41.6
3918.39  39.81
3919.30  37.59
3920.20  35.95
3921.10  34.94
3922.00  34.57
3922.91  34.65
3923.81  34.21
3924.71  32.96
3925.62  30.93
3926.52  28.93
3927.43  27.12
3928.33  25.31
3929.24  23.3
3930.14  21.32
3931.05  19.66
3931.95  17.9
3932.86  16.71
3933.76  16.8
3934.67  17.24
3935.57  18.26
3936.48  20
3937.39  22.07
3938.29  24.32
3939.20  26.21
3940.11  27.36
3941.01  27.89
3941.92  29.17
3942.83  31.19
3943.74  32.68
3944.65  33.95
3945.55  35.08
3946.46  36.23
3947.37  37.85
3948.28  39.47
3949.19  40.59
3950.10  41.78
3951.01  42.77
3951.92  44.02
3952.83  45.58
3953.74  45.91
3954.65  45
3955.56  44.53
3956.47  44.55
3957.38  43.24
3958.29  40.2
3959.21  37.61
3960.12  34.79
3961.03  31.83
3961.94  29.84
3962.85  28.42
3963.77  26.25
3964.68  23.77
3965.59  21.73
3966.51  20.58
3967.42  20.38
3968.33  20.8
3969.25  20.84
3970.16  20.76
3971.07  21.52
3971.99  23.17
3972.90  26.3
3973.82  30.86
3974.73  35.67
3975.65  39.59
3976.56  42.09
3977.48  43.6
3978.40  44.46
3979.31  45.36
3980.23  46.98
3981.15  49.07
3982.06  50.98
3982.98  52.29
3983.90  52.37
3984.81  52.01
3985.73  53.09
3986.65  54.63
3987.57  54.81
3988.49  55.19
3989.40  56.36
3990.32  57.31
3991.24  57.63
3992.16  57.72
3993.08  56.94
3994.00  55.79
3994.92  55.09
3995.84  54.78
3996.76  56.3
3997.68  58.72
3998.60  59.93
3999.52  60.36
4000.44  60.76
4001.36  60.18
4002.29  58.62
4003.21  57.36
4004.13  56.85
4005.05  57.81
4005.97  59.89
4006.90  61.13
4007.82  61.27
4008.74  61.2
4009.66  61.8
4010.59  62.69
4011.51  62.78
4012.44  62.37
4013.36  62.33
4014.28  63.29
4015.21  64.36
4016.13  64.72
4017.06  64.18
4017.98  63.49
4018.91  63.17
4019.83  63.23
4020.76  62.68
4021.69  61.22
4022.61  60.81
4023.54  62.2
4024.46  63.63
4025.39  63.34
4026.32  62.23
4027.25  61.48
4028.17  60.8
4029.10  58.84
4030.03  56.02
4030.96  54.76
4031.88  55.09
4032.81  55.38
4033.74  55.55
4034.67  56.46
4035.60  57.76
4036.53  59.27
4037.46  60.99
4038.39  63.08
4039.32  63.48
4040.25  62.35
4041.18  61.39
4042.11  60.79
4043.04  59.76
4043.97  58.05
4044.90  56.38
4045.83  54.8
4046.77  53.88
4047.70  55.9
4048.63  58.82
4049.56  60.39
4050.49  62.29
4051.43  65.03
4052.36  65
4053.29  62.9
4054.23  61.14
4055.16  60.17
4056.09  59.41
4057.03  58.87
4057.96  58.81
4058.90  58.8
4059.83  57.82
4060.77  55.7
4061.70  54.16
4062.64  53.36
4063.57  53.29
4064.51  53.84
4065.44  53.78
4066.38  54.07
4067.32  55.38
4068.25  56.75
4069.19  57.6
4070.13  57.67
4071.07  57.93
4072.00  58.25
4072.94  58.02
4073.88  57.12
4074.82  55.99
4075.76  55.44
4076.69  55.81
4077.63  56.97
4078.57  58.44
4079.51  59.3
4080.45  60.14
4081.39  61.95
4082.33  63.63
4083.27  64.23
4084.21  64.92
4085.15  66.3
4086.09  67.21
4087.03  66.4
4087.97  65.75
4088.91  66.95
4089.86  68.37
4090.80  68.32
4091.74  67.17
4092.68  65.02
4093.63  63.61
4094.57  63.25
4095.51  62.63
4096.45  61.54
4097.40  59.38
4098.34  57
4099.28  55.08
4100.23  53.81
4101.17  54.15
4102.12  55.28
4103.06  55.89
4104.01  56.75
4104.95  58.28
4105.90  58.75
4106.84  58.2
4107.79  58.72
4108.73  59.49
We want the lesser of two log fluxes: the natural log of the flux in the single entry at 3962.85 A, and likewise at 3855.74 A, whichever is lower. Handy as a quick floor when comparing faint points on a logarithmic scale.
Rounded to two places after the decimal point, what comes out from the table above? 3.25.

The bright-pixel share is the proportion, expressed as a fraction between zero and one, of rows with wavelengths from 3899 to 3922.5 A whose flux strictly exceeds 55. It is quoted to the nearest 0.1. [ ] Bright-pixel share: 0.0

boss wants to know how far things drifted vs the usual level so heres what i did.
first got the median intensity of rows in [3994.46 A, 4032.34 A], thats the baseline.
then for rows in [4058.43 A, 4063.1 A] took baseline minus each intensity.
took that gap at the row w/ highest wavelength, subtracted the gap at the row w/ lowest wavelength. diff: 5.4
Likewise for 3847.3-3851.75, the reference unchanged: -1.2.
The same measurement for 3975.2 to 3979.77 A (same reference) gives -5.8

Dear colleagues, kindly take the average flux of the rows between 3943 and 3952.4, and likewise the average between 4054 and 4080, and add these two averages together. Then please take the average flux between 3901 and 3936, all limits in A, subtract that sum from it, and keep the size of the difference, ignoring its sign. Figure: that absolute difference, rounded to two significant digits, 61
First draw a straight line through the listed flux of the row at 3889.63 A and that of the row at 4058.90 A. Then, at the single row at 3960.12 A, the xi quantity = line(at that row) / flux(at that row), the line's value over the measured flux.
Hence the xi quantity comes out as 1.26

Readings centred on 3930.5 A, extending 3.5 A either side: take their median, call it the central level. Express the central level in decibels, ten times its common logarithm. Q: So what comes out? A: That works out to 13.1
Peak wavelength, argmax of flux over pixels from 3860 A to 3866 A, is 3865.52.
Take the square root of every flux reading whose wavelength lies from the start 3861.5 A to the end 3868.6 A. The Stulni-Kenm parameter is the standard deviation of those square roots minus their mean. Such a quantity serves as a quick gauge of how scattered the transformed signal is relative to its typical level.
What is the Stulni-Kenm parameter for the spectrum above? -5.3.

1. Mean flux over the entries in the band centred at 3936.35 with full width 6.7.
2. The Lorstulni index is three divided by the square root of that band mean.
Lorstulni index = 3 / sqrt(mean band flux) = 0.66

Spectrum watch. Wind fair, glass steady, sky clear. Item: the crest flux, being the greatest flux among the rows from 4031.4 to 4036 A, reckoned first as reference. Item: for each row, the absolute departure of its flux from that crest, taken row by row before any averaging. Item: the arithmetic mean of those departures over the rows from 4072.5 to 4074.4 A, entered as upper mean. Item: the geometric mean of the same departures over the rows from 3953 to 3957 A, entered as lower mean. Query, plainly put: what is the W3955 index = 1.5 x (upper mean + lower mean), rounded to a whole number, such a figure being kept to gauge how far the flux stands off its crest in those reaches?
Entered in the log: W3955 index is 20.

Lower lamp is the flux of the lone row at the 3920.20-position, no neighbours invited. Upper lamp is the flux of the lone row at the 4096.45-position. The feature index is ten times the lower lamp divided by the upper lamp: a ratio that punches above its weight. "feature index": 5.8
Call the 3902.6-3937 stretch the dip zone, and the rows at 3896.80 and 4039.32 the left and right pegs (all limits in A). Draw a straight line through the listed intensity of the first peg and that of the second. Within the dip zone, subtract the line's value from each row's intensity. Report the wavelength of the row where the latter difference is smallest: 3933.76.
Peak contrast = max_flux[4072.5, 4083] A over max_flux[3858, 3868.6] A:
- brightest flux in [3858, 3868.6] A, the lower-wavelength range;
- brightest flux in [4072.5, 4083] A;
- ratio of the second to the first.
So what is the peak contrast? 2.0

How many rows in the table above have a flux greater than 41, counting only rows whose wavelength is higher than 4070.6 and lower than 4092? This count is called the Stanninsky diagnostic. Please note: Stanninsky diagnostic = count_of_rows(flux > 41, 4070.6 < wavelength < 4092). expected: 23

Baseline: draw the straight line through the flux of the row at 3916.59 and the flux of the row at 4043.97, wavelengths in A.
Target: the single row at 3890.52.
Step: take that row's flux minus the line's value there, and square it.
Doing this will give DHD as 24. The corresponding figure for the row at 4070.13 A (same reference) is 13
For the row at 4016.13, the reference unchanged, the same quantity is 101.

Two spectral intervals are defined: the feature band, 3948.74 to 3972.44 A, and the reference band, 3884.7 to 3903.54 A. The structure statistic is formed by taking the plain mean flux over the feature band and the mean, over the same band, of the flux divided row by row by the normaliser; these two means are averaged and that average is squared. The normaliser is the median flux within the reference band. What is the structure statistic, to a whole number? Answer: 288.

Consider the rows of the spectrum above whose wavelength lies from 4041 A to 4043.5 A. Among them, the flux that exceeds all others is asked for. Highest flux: 61.39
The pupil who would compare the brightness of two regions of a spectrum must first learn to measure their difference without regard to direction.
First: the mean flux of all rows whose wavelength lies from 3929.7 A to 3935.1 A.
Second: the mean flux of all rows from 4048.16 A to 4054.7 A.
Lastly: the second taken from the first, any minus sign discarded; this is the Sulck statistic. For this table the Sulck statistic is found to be 44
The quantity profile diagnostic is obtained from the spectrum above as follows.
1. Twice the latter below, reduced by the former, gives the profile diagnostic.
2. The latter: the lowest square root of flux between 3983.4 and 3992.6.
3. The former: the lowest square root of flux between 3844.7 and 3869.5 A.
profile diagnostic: 9.5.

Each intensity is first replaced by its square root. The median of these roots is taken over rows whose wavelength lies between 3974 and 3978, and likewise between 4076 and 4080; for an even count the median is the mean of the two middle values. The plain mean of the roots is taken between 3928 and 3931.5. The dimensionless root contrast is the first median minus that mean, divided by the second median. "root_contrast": 0.22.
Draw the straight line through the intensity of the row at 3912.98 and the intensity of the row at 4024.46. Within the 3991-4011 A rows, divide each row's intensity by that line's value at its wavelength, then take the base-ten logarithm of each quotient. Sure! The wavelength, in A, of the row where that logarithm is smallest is 3995.84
